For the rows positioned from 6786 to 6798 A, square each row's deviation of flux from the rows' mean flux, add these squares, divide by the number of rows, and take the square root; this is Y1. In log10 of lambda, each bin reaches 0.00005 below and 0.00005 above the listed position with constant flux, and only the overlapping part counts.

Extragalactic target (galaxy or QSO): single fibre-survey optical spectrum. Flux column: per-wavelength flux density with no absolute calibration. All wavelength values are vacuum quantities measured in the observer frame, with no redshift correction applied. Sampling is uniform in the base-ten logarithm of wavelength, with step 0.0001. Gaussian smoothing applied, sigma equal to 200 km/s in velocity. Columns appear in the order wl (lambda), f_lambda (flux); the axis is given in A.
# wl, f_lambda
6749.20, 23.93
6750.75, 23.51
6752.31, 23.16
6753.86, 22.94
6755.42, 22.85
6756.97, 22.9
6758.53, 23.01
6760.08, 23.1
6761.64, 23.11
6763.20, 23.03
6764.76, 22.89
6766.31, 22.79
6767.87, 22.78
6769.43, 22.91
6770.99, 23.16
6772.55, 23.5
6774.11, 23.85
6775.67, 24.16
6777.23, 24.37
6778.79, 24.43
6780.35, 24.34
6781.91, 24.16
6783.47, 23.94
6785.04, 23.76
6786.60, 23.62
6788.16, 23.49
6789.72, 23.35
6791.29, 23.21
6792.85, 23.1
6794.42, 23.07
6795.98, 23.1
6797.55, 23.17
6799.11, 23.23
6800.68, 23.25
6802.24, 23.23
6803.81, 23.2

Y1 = 0.19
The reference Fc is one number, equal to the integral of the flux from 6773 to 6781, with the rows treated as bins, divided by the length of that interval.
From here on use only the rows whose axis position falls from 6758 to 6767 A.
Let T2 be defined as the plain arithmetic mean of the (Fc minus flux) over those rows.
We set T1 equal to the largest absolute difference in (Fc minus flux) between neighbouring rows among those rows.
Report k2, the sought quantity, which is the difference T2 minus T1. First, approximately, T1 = 0.14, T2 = 1.2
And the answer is 1.1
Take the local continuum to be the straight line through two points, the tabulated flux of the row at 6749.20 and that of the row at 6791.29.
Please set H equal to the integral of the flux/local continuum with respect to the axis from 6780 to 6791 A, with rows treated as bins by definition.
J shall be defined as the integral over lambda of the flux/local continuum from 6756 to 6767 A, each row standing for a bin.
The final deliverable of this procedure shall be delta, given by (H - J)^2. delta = 0.30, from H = 11.2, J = 10.7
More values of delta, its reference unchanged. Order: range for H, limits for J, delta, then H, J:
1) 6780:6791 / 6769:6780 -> 0.00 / 11.2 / 11.2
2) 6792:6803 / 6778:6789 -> 0.07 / 11.0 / 11.3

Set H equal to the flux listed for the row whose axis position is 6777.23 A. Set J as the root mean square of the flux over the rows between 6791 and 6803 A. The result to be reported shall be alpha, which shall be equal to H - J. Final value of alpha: 1.2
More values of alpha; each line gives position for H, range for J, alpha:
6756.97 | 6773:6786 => -1.2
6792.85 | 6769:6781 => -0.7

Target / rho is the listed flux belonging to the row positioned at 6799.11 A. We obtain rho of 23.23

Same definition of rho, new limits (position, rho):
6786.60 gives 23.62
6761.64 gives 23.11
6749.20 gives 23.93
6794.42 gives 23.07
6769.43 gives 22.91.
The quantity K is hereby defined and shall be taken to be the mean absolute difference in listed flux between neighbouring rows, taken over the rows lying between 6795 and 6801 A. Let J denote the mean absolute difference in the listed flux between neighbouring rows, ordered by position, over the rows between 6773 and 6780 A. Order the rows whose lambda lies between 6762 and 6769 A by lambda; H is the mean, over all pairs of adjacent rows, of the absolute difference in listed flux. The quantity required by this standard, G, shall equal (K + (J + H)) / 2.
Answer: 0.16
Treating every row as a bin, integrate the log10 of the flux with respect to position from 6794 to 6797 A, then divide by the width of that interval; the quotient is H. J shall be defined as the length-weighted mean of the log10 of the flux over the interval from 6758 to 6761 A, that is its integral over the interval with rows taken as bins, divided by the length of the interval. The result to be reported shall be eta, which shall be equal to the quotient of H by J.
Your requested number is 0.999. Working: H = 1.36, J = 1.364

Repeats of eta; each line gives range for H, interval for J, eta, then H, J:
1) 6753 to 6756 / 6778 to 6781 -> 0.980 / 1.36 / 1.388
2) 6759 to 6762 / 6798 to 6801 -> 0.999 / 1.36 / 1.367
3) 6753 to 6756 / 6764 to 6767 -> 0.998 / 1.36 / 1.362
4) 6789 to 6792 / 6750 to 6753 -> 0.999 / 1.36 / 1.366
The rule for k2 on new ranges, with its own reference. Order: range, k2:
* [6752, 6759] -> 1.0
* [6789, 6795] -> 0.9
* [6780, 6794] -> 0.3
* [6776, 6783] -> -0.3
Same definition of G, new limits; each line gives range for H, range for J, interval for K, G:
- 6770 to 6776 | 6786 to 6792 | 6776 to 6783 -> 0.29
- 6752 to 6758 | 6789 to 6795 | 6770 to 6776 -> 0.27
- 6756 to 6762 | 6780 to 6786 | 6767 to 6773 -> 0.25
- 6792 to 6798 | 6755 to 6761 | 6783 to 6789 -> 0.14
